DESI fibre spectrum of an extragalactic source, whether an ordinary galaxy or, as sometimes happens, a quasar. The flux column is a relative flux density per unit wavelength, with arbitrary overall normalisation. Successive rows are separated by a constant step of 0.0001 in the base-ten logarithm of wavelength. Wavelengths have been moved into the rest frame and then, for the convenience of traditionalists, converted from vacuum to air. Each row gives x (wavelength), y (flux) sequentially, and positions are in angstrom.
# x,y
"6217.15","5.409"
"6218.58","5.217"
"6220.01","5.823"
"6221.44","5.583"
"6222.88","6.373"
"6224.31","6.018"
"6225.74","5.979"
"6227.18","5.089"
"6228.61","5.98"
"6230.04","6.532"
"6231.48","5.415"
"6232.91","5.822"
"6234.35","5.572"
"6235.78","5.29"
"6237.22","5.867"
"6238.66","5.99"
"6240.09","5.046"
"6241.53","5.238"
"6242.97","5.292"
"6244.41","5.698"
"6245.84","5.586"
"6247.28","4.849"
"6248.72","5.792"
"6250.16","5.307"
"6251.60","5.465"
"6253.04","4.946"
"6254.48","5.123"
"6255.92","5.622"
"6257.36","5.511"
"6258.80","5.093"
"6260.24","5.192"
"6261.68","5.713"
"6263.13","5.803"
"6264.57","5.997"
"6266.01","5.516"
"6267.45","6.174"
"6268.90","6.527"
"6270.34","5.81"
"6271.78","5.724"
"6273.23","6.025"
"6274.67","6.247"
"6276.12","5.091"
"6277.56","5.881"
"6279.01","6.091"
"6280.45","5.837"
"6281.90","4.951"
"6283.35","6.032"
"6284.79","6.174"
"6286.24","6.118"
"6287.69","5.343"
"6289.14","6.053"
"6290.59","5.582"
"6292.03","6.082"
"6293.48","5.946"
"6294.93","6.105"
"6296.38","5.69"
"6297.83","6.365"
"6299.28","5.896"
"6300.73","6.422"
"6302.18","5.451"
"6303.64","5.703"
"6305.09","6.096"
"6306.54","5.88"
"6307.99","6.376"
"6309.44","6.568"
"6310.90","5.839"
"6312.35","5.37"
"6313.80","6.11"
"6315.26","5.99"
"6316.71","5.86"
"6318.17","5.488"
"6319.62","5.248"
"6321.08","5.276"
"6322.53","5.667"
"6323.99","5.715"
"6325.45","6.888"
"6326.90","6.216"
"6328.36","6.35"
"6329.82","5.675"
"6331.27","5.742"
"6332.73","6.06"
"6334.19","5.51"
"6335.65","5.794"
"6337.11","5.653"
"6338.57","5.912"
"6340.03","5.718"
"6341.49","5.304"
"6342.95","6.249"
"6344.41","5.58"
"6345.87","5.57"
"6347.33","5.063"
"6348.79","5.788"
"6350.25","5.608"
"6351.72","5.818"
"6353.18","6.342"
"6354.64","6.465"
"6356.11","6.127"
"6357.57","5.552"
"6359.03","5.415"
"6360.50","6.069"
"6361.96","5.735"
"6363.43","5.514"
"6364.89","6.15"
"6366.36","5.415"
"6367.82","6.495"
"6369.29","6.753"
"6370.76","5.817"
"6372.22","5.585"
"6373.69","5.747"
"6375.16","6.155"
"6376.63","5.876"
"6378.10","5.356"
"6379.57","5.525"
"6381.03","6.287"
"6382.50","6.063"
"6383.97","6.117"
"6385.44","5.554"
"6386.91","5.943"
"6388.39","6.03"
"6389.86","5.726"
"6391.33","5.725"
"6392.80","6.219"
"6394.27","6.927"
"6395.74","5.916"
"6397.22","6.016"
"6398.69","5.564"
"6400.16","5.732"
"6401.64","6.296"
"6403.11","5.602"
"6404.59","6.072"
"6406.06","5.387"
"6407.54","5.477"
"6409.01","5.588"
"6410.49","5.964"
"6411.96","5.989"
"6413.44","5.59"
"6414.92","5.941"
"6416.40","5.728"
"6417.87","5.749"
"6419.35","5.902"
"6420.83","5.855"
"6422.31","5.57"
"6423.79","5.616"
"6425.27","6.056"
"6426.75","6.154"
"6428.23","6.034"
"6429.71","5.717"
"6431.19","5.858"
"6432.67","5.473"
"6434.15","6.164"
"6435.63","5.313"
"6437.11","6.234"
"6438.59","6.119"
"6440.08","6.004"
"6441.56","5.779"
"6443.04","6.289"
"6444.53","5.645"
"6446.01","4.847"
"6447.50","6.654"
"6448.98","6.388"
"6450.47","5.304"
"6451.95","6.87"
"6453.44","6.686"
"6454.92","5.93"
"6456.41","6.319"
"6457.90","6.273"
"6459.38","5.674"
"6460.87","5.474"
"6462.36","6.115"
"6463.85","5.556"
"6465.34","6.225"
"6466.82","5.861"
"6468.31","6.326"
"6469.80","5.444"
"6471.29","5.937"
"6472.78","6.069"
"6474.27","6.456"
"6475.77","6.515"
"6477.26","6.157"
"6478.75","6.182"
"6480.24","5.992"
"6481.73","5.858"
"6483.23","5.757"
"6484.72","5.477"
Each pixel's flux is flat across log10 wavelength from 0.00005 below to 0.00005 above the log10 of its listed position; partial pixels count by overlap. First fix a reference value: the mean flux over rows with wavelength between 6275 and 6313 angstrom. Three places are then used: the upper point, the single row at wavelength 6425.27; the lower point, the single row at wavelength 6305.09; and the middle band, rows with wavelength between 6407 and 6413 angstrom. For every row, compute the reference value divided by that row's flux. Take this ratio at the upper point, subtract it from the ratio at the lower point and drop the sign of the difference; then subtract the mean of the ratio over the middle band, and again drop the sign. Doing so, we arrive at 1.02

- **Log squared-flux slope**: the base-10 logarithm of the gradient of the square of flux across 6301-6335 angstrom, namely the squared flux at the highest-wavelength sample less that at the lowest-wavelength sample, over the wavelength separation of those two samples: -1.7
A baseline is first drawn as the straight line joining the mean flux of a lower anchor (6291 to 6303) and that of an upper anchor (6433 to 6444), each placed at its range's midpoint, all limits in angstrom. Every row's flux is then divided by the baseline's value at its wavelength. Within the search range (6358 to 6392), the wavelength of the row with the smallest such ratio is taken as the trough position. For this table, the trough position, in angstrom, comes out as 6378.10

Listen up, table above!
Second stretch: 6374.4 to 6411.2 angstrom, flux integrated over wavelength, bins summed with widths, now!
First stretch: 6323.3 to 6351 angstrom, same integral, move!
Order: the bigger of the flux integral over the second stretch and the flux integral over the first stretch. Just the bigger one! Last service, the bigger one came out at 217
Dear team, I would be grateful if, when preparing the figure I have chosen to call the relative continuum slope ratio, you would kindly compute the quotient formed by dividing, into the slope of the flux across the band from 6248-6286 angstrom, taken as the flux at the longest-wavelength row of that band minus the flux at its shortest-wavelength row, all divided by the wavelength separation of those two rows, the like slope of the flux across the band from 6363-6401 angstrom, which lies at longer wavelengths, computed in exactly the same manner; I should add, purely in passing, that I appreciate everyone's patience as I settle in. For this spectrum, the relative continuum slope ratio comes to 1.8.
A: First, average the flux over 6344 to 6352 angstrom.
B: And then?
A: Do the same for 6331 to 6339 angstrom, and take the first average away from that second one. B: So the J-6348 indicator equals 0.21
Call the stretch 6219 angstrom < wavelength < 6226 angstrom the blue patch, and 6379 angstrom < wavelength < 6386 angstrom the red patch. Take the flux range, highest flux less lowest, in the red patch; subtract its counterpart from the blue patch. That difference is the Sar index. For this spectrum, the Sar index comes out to 0.0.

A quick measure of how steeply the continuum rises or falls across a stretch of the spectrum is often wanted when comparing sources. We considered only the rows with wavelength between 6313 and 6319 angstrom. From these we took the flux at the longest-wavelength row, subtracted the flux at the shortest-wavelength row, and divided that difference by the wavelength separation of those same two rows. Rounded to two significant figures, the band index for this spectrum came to -0.14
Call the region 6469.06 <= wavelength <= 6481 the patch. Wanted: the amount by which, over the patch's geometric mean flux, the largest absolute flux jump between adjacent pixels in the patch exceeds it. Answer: -5.59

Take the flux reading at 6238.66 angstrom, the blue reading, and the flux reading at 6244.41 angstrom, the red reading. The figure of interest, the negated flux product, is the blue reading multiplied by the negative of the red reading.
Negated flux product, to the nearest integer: -34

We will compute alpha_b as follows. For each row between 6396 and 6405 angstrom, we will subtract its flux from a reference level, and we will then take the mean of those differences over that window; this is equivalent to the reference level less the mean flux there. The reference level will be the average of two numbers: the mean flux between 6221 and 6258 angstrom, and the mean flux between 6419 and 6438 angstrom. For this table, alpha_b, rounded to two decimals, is -0.17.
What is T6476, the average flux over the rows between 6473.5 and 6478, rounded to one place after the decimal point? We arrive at 6.4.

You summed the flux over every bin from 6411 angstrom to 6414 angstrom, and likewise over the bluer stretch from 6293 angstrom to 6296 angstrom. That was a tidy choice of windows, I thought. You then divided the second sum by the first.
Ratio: 1.04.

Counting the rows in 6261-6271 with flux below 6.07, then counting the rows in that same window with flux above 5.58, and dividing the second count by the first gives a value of 1.20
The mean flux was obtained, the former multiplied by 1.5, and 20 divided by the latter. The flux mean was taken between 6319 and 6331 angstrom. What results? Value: 2.27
